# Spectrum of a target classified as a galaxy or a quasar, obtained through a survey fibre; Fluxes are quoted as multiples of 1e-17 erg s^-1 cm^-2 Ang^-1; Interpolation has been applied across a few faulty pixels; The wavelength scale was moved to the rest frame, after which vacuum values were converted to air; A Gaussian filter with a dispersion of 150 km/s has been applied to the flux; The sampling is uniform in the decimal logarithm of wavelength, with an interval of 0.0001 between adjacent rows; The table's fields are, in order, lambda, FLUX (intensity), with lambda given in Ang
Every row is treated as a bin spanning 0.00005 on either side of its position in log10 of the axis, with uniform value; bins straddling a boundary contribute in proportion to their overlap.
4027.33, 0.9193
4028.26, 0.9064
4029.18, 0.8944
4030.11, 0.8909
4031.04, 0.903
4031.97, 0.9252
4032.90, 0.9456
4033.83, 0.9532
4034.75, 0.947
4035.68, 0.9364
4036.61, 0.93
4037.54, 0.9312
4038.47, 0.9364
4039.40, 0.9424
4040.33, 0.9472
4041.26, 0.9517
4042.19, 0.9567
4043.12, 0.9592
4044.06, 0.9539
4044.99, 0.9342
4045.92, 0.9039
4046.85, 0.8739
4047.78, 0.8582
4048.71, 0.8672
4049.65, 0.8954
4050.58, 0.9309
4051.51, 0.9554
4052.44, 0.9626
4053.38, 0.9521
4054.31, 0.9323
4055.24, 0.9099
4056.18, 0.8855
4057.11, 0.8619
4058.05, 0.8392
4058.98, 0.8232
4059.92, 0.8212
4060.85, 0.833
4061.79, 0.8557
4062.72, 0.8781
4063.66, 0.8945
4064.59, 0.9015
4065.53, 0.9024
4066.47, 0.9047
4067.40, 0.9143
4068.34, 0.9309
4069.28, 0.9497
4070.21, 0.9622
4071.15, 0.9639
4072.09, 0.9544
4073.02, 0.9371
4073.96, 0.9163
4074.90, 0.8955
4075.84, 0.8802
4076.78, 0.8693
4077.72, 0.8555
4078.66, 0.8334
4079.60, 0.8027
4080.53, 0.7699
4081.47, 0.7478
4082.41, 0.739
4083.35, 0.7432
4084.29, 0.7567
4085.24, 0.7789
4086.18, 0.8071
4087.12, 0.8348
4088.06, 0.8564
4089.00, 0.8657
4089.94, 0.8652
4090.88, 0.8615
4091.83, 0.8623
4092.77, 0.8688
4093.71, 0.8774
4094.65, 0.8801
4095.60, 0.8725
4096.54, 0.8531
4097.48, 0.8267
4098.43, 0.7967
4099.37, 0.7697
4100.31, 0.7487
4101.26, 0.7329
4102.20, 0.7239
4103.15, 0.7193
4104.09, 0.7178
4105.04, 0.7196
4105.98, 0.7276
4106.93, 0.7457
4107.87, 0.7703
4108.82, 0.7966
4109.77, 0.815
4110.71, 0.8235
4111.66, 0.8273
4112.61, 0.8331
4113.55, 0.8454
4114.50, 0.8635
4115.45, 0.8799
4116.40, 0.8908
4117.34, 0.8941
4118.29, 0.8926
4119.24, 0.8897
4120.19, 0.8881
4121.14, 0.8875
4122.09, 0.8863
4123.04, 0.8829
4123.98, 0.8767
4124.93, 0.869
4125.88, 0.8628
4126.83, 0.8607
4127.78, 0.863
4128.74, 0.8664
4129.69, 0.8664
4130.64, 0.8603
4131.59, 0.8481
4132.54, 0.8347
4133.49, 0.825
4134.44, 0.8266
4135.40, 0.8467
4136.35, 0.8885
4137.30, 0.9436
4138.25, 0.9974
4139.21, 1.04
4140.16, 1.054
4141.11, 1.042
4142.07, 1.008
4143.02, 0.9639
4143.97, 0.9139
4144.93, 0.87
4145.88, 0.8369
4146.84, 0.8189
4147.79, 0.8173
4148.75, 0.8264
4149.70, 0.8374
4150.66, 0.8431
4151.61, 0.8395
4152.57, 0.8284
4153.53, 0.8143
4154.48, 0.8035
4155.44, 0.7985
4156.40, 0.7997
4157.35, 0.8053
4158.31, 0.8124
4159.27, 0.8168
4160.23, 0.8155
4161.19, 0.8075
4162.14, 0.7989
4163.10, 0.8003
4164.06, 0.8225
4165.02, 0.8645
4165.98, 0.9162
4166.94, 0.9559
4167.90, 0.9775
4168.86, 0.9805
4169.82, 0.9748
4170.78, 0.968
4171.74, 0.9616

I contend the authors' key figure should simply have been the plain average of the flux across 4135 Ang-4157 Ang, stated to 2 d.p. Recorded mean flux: 0.89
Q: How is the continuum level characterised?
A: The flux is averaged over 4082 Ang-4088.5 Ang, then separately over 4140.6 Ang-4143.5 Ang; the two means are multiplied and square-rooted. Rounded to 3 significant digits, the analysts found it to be 0.890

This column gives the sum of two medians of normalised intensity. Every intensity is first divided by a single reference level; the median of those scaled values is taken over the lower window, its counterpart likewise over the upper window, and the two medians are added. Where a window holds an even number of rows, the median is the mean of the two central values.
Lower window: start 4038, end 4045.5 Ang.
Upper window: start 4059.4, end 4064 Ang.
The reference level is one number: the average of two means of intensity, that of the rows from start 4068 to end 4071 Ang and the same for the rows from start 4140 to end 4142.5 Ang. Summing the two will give 1.82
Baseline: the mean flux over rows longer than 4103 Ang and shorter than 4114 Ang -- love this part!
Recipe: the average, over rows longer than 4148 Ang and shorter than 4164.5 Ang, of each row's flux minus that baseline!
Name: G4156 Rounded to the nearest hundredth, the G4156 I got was 0.04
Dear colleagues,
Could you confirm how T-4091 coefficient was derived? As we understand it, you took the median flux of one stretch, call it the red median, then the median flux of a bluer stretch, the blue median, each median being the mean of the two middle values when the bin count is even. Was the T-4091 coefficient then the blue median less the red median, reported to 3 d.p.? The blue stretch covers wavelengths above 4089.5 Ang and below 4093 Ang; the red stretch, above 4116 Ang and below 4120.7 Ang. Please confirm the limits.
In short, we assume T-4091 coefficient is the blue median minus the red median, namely -0.027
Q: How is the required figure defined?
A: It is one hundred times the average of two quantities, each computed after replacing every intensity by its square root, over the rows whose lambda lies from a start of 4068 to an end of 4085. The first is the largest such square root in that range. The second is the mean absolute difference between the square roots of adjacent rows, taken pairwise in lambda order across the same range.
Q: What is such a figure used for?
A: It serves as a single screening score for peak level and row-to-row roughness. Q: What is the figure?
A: 49.5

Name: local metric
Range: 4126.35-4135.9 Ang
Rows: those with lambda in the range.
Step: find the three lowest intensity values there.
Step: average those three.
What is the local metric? 0.829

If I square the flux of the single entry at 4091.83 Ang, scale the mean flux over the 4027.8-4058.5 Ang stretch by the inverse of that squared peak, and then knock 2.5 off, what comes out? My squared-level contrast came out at -1.26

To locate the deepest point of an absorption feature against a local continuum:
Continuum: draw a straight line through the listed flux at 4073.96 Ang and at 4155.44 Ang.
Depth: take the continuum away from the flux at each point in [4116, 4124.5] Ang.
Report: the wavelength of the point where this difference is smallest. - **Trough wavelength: 4123.98 Ang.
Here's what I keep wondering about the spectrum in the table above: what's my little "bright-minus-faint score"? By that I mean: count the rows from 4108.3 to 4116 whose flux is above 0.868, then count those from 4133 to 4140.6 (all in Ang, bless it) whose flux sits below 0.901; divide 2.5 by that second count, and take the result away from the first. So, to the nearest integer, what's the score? 0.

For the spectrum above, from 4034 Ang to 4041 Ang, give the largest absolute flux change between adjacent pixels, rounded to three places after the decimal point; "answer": 0.011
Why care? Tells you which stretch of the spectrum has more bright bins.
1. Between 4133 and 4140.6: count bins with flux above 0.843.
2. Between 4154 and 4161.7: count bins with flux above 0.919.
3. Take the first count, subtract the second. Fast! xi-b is 6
